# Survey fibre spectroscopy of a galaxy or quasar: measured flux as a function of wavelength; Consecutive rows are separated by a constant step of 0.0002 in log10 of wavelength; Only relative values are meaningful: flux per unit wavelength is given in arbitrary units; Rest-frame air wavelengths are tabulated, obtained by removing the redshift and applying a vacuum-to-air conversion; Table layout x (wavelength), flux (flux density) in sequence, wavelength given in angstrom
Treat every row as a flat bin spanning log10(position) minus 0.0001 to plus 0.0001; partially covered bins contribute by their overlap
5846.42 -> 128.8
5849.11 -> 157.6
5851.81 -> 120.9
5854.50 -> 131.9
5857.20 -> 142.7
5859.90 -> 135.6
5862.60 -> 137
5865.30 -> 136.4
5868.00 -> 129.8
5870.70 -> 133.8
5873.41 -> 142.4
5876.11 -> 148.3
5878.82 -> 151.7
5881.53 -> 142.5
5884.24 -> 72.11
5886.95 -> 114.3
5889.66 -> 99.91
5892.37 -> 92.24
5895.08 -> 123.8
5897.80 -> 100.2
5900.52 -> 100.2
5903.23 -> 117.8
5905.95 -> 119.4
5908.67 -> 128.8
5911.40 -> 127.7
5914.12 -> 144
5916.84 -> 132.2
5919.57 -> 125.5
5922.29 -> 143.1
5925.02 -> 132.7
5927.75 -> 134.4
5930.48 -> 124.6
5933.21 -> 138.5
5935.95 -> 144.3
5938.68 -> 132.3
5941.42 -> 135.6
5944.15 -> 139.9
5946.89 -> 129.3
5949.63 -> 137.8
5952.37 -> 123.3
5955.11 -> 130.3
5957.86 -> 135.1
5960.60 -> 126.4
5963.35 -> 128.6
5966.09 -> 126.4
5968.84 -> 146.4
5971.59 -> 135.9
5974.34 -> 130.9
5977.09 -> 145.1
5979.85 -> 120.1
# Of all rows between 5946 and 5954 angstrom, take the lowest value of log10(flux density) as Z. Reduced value 2.091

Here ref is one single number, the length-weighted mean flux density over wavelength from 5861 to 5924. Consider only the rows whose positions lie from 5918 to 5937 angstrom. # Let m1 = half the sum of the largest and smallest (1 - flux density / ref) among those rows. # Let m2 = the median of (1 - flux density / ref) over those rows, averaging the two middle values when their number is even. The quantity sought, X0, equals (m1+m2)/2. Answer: -0.079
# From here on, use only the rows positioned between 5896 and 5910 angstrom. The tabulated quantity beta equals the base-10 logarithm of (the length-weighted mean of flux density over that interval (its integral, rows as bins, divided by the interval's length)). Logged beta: 2.06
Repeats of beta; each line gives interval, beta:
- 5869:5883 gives 2.15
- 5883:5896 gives 2.00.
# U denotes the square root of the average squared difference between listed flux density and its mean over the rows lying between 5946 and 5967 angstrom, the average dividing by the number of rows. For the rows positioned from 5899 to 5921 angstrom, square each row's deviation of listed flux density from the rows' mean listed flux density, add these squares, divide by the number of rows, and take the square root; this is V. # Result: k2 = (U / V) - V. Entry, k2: -12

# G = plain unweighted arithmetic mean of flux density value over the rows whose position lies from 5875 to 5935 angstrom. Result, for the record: 123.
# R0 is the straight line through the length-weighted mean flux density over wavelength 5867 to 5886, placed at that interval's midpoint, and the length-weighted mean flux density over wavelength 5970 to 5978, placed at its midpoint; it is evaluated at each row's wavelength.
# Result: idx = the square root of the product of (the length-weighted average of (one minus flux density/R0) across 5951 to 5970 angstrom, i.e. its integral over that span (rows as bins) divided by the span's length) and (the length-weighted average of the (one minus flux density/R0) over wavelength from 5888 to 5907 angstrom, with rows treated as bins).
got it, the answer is 0.09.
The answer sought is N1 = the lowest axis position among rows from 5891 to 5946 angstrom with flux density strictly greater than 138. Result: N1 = 5914.12 angstrom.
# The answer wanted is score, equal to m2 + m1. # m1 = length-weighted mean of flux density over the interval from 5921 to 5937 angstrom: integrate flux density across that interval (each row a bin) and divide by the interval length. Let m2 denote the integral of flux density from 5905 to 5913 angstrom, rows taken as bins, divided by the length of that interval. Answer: 262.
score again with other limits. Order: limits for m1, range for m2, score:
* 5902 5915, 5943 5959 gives 259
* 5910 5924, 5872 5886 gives 265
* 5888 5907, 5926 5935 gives 241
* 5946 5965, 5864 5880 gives 270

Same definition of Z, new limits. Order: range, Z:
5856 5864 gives 2.132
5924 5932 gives 2.096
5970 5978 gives 2.117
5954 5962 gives 2.102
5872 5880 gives 2.154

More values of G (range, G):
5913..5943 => 135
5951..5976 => 131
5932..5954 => 135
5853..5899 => 126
